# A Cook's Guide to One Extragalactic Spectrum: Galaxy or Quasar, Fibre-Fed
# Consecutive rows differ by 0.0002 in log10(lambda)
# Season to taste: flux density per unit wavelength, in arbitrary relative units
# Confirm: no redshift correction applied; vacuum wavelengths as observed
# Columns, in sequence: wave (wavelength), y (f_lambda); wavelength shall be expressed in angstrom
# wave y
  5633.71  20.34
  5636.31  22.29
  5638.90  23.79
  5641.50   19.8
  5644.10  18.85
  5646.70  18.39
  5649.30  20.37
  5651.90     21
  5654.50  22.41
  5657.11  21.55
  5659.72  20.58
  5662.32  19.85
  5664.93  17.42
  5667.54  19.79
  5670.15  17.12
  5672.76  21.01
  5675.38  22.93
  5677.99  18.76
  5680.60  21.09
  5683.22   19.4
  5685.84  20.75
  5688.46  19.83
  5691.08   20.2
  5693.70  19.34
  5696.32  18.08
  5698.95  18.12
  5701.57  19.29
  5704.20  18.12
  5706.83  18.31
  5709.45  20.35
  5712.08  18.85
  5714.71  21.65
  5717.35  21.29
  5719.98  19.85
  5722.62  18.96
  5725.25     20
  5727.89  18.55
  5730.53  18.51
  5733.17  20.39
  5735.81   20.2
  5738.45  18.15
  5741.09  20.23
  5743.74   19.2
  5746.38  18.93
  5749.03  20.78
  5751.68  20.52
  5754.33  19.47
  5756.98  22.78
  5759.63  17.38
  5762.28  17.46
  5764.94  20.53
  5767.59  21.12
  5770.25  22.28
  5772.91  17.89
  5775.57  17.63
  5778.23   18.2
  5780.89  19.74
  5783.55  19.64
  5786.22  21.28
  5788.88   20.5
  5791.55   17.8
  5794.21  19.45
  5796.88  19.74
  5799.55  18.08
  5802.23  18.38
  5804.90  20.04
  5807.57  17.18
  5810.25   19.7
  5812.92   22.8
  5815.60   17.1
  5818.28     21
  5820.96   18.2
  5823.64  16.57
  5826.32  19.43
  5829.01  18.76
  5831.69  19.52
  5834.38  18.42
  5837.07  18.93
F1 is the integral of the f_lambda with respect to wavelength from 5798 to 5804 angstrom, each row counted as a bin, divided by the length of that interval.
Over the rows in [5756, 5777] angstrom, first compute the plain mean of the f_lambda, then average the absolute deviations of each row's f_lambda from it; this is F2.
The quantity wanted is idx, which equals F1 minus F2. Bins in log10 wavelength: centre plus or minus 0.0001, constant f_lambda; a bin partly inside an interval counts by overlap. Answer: 16.4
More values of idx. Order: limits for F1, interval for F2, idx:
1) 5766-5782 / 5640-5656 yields 18.4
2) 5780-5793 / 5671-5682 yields 18.7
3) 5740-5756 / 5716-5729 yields 19.1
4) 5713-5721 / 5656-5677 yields 19.4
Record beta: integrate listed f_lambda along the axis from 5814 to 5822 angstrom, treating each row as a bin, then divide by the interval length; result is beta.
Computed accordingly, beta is 18.91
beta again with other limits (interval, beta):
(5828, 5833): 19.18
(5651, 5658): 21.69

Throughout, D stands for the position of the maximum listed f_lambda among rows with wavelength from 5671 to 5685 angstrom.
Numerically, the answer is 5675.38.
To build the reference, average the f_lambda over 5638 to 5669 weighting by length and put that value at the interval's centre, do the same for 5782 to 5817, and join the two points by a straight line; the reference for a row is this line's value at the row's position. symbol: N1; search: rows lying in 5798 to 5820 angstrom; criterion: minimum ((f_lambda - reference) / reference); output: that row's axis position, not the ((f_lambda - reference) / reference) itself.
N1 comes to 5815.60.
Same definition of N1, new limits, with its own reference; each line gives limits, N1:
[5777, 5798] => 5791.55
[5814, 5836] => 5823.64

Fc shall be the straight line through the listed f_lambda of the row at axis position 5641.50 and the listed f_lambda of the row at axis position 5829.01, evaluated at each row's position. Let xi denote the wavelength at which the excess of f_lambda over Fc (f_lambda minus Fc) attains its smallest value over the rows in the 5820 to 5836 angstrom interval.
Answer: 5823.64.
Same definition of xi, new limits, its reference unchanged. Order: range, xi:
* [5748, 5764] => 5759.63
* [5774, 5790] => 5775.57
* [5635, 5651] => 5646.70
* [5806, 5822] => 5815.60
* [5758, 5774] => 5759.63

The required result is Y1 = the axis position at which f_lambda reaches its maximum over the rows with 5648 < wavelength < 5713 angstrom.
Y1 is 5675.38 angstrom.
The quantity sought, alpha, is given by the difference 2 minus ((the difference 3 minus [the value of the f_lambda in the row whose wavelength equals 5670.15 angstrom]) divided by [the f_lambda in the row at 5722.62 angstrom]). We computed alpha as 2.74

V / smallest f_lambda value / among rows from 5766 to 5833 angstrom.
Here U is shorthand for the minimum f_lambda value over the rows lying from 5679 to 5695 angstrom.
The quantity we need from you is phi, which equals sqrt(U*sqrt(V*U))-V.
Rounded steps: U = 19.34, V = 16.57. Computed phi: 2.0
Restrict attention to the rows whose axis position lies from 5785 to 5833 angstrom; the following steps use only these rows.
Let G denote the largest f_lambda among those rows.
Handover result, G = 22.8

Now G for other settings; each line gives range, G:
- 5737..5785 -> 22.78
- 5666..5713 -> 22.93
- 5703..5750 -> 21.65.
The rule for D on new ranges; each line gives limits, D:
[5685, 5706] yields 5685.84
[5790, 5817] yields 5812.92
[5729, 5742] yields 5733.17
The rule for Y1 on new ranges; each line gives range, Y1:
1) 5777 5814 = 5812.92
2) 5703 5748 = 5714.71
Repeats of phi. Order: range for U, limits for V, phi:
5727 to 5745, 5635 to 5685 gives 0.8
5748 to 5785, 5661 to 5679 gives 0.2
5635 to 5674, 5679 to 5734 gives -0.7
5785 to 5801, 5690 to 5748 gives -0.2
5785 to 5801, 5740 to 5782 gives 0.3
